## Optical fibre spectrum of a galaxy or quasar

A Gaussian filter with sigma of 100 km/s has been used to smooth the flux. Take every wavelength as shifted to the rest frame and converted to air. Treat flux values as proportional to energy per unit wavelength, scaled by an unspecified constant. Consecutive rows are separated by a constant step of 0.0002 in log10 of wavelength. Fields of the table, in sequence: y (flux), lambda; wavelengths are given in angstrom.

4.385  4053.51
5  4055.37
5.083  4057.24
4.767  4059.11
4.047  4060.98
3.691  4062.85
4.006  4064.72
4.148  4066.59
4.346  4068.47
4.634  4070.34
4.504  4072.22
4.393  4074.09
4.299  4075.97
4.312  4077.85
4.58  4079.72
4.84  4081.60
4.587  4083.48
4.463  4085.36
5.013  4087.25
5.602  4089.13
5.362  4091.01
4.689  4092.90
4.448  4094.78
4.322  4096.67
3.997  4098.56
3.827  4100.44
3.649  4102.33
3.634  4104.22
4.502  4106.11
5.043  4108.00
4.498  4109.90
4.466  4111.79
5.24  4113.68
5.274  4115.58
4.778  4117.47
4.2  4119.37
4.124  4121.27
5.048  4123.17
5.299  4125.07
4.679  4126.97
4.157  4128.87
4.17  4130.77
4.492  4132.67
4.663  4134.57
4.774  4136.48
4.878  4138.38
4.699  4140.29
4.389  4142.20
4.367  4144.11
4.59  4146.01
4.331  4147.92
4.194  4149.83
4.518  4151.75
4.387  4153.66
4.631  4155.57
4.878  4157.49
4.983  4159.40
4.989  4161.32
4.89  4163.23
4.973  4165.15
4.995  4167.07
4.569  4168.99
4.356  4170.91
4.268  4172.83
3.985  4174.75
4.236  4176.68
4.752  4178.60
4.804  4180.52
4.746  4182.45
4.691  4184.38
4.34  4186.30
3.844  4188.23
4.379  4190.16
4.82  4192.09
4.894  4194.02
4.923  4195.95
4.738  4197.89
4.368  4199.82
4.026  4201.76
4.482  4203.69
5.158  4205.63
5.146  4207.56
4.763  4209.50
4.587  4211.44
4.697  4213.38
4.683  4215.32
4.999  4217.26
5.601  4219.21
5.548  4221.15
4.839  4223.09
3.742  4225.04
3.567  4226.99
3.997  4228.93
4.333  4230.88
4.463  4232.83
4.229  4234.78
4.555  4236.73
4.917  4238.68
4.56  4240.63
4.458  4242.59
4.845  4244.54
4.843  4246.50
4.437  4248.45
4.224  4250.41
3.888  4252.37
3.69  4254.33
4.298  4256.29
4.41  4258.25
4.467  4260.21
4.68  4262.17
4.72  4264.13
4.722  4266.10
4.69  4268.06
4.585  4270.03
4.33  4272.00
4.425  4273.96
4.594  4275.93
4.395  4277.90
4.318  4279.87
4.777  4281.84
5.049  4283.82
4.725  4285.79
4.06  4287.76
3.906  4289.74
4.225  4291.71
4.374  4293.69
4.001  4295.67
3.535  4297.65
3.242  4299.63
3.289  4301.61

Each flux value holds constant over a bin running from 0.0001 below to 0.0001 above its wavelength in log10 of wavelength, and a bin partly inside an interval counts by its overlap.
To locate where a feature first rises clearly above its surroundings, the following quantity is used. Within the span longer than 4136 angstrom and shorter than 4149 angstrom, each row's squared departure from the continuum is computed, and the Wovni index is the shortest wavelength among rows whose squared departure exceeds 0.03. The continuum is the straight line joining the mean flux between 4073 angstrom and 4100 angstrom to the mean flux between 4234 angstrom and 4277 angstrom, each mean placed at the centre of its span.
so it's 4136.48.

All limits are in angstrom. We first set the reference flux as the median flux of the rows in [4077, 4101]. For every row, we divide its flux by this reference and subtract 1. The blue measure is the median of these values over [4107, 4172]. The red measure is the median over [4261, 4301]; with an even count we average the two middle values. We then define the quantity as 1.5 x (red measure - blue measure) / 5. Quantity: -0.016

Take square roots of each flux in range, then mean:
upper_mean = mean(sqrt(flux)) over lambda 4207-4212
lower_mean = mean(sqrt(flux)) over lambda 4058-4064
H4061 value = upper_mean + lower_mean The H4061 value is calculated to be 4.24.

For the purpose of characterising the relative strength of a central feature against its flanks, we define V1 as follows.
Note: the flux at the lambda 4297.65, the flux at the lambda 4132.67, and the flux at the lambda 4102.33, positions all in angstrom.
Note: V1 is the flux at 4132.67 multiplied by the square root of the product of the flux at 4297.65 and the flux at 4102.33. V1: 16.1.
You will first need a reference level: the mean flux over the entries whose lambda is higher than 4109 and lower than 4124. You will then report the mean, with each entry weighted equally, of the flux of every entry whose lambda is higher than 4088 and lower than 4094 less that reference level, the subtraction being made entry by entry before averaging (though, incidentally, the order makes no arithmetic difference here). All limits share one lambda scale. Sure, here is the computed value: 0.5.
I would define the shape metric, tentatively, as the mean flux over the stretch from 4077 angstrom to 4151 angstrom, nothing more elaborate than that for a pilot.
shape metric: 4.57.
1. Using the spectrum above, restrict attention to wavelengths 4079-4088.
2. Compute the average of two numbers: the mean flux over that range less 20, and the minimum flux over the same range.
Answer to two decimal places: -5.42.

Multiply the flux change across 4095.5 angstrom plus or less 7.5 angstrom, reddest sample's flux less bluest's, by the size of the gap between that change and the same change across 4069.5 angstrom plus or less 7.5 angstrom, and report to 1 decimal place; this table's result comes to -5.0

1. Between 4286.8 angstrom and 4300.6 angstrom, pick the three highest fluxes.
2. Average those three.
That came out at 4.2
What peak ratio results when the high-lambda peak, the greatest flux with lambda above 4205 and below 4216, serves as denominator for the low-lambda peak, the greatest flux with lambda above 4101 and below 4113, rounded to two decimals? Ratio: 0.98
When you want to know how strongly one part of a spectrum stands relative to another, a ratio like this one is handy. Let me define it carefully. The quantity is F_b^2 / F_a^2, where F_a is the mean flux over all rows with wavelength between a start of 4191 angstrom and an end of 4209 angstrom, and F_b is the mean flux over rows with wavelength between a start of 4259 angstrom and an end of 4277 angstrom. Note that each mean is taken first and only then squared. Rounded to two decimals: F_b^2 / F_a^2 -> 0.94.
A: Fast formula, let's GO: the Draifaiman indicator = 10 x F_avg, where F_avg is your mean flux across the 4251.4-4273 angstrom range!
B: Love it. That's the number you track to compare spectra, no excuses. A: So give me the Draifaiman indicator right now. 44.1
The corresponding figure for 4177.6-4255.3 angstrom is 45.6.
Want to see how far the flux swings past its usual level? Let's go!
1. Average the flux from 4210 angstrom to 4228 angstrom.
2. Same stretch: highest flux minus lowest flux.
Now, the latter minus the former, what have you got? -2.66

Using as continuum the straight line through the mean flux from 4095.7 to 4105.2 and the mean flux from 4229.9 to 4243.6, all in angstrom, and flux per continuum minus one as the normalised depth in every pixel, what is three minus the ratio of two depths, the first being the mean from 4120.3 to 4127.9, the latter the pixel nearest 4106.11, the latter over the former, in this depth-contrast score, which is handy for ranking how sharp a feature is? 2.2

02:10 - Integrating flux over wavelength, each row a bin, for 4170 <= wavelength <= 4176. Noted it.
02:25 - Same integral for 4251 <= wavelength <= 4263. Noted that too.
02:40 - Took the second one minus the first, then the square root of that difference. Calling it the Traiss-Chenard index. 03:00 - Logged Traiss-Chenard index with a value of 5.1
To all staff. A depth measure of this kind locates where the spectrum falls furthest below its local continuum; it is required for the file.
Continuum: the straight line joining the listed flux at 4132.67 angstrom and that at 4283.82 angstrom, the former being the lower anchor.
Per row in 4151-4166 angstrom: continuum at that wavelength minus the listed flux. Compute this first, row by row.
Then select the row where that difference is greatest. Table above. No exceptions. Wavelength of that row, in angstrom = 4153.66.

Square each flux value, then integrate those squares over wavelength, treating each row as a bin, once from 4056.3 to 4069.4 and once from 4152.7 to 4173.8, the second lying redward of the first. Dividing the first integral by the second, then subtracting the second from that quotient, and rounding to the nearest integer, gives -471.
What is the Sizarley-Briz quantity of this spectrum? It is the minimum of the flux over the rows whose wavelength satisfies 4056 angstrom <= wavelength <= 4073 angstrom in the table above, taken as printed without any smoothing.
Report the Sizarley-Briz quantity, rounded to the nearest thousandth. 3.691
